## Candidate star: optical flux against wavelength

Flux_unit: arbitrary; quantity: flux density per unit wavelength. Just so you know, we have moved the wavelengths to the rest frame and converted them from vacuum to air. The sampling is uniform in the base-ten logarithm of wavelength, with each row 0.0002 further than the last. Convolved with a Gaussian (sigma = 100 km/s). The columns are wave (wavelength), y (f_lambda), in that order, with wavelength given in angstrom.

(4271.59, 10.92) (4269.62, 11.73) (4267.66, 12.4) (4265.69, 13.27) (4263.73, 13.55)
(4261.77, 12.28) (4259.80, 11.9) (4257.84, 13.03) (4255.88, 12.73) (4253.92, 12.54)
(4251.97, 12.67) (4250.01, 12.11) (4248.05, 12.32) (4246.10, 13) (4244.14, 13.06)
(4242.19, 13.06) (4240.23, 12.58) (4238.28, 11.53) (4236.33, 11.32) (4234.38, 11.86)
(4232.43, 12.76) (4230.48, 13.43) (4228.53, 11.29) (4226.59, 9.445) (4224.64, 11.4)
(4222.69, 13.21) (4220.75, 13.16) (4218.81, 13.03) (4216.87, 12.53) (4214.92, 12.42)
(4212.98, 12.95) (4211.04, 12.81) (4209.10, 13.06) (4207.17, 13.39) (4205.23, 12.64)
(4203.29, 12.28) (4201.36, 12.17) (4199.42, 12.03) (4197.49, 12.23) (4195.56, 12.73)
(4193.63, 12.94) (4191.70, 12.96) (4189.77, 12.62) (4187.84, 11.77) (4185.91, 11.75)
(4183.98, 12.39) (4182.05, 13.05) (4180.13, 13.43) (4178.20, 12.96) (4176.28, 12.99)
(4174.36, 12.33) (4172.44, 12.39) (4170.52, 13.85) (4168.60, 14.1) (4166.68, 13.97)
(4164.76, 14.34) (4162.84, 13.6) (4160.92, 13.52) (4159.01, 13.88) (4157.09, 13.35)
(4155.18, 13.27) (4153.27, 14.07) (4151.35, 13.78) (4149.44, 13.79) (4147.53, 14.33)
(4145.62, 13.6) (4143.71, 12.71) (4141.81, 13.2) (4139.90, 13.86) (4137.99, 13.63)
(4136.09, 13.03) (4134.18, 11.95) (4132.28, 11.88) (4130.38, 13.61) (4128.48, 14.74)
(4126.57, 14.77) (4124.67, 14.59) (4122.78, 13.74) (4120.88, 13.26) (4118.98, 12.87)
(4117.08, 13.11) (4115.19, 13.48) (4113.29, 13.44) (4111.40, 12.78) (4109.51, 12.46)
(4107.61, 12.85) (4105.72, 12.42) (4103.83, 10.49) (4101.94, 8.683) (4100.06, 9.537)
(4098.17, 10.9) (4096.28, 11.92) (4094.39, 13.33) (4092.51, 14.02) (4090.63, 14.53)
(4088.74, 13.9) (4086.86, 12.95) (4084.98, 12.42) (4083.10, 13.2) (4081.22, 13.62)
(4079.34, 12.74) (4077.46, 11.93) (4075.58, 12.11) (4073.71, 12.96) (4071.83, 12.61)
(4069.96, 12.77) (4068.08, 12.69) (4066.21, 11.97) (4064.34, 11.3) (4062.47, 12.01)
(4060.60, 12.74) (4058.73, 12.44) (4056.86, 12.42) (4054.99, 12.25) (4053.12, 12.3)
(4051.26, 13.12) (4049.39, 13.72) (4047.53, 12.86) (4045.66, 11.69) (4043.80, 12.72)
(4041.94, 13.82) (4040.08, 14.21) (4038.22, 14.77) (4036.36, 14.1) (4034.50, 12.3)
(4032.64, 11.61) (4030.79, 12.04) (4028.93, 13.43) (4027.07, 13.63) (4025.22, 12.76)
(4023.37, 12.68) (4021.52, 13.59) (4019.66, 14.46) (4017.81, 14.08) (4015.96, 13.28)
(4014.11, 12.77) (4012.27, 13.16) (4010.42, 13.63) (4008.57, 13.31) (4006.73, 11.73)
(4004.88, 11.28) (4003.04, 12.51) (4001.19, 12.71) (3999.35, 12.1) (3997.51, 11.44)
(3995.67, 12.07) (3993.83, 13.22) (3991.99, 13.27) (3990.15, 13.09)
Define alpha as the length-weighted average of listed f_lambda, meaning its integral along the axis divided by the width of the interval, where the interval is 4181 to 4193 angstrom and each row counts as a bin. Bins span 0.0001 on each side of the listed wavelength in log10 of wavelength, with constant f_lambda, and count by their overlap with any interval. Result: 12.4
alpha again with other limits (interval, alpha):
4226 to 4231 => 11.4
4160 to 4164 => 13.6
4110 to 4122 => 13.1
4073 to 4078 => 12.3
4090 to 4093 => 14.3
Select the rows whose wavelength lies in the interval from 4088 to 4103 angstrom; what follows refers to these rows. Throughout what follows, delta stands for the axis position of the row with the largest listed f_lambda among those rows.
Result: 4090.63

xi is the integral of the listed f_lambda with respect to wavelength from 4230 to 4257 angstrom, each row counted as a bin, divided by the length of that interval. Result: 12.5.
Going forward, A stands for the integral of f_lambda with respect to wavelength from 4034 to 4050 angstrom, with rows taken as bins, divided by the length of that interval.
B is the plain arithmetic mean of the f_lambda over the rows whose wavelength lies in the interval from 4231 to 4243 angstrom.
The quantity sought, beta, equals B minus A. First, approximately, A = 13.38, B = 12.2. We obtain -1.2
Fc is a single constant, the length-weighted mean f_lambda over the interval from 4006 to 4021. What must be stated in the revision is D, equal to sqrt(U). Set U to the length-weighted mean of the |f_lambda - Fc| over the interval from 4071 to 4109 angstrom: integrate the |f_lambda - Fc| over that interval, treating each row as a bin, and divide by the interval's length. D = 1.12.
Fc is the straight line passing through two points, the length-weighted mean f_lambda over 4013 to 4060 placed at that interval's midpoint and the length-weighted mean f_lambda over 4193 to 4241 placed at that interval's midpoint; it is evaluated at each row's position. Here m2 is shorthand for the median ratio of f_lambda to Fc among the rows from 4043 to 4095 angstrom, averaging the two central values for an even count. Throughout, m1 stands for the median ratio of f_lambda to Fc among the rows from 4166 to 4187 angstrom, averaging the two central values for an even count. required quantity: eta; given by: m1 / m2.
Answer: 1.06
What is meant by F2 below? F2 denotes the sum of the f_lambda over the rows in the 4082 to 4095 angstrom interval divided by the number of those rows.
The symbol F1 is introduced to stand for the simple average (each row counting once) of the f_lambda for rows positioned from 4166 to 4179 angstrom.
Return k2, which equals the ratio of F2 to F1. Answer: 1.02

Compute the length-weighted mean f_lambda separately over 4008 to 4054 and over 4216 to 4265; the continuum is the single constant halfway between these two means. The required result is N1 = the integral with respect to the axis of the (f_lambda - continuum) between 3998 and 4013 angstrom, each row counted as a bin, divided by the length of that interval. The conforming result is -0.29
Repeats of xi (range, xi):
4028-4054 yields 13.1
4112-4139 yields 13.4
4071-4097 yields 13.0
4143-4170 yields 13.7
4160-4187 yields 13.2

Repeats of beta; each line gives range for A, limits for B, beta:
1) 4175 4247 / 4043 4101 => 0.1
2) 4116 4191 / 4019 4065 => -0.4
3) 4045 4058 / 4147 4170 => 1.2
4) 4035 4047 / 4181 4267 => -1.0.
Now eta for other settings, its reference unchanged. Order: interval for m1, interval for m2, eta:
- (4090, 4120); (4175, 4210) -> 0.98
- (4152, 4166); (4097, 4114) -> 1.11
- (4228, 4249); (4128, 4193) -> 0.96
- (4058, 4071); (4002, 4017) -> 0.97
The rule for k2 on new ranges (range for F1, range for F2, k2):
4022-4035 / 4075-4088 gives 1.01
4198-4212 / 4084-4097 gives 1.05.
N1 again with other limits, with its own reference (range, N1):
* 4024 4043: 0.45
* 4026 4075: -0.02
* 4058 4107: -0.48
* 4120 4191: 0.55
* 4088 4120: -0.41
